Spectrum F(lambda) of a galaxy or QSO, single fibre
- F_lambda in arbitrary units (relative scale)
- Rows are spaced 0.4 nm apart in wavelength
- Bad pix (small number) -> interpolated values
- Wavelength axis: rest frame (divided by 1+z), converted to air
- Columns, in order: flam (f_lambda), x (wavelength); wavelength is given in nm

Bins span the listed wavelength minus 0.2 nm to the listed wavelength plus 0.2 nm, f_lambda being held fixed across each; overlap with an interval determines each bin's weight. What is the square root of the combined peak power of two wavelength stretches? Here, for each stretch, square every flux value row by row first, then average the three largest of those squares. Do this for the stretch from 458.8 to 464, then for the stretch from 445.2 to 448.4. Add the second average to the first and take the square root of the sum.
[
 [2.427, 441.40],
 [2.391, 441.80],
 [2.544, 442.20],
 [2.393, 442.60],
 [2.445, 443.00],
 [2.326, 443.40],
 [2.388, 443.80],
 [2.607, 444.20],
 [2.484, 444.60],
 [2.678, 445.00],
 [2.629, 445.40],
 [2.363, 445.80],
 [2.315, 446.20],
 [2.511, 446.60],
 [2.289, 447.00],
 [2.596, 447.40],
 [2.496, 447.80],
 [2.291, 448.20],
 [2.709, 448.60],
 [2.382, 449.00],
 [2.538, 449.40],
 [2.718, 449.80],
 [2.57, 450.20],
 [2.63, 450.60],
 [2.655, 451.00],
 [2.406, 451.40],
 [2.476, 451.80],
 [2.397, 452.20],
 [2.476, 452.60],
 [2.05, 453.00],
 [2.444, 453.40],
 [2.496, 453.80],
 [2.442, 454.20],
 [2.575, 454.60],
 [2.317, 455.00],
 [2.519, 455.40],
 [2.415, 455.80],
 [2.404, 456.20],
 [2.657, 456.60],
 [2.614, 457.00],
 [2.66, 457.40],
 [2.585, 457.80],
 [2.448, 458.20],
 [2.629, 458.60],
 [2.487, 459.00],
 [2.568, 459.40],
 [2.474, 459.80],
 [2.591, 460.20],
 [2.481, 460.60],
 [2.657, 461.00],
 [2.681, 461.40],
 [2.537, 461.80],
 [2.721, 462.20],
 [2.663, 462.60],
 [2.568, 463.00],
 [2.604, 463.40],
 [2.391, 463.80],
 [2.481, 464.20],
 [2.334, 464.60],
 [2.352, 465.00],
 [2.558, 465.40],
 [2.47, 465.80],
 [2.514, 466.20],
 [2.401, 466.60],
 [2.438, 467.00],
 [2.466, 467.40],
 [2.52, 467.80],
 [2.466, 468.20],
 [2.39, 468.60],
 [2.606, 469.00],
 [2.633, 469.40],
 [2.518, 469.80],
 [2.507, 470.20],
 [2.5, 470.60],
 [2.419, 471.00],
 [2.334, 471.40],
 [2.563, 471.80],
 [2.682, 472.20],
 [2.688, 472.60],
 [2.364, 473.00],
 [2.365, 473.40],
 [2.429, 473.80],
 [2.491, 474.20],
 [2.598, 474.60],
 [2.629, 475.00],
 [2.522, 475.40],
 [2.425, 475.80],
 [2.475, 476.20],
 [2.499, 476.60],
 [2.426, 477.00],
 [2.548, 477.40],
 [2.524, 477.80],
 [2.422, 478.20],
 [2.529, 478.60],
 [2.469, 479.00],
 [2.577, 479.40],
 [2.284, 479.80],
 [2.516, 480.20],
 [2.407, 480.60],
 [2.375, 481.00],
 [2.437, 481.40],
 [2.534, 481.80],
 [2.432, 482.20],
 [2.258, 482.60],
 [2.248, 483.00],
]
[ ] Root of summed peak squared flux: 3.73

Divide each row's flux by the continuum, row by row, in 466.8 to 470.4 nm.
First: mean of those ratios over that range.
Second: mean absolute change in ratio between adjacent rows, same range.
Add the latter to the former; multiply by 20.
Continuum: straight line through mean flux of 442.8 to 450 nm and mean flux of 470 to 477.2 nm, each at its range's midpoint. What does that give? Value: 20.7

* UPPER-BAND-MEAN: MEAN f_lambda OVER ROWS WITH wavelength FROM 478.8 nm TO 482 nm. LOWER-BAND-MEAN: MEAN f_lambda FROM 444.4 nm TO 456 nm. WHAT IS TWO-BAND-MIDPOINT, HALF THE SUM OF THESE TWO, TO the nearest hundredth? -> 2.46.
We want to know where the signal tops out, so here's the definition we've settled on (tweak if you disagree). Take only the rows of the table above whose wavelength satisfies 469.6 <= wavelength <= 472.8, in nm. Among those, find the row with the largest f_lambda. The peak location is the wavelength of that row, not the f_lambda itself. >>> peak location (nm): 472.60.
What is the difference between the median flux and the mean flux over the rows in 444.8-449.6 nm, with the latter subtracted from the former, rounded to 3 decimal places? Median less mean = 0.020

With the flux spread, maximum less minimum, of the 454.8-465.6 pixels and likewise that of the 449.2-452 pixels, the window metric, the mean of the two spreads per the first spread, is 0.89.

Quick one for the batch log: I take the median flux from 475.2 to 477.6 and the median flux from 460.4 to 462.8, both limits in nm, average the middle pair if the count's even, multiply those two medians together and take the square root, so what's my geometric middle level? 2.57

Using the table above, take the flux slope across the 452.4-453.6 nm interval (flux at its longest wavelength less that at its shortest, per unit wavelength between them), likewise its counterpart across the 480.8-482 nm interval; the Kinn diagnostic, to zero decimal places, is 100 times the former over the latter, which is -20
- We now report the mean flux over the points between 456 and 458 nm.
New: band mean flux 2.58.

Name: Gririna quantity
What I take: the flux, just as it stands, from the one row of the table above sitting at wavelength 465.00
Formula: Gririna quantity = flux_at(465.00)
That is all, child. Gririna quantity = 2.352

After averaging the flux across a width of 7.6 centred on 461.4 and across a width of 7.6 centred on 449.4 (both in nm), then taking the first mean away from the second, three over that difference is -41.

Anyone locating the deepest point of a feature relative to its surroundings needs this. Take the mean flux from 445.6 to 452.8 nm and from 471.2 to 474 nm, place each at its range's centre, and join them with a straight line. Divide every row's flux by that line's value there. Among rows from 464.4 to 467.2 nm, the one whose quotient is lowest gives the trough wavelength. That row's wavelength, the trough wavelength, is 464.60 nm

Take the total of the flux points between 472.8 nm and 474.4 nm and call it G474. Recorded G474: 9.6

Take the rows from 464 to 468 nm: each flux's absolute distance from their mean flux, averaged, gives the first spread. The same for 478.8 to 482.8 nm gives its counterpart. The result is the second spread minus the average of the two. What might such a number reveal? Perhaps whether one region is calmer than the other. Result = 0.010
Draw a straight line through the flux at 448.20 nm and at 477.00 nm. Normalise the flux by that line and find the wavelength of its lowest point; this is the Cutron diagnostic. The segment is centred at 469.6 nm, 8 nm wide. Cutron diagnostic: 471.40 nm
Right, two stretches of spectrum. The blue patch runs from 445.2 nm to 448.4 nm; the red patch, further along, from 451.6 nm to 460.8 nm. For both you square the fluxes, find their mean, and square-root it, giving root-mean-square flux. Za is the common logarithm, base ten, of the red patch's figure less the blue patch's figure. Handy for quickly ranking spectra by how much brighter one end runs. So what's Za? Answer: -1.29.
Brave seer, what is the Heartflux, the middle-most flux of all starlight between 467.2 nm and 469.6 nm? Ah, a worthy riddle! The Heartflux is 2.49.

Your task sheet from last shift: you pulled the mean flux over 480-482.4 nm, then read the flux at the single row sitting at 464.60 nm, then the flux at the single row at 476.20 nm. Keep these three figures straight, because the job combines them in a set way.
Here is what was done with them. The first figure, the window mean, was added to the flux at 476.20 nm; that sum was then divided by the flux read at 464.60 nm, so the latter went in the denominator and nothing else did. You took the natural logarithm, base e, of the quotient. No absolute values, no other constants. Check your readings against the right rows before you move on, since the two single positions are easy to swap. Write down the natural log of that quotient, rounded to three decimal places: 0.747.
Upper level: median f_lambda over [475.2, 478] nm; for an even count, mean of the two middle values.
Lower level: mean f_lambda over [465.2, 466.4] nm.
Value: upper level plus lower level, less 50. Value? -45.0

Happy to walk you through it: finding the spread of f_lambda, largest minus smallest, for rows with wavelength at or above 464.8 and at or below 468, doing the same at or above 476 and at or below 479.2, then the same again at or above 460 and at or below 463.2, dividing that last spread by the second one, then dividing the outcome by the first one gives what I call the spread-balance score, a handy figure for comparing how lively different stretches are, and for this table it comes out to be 9.2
